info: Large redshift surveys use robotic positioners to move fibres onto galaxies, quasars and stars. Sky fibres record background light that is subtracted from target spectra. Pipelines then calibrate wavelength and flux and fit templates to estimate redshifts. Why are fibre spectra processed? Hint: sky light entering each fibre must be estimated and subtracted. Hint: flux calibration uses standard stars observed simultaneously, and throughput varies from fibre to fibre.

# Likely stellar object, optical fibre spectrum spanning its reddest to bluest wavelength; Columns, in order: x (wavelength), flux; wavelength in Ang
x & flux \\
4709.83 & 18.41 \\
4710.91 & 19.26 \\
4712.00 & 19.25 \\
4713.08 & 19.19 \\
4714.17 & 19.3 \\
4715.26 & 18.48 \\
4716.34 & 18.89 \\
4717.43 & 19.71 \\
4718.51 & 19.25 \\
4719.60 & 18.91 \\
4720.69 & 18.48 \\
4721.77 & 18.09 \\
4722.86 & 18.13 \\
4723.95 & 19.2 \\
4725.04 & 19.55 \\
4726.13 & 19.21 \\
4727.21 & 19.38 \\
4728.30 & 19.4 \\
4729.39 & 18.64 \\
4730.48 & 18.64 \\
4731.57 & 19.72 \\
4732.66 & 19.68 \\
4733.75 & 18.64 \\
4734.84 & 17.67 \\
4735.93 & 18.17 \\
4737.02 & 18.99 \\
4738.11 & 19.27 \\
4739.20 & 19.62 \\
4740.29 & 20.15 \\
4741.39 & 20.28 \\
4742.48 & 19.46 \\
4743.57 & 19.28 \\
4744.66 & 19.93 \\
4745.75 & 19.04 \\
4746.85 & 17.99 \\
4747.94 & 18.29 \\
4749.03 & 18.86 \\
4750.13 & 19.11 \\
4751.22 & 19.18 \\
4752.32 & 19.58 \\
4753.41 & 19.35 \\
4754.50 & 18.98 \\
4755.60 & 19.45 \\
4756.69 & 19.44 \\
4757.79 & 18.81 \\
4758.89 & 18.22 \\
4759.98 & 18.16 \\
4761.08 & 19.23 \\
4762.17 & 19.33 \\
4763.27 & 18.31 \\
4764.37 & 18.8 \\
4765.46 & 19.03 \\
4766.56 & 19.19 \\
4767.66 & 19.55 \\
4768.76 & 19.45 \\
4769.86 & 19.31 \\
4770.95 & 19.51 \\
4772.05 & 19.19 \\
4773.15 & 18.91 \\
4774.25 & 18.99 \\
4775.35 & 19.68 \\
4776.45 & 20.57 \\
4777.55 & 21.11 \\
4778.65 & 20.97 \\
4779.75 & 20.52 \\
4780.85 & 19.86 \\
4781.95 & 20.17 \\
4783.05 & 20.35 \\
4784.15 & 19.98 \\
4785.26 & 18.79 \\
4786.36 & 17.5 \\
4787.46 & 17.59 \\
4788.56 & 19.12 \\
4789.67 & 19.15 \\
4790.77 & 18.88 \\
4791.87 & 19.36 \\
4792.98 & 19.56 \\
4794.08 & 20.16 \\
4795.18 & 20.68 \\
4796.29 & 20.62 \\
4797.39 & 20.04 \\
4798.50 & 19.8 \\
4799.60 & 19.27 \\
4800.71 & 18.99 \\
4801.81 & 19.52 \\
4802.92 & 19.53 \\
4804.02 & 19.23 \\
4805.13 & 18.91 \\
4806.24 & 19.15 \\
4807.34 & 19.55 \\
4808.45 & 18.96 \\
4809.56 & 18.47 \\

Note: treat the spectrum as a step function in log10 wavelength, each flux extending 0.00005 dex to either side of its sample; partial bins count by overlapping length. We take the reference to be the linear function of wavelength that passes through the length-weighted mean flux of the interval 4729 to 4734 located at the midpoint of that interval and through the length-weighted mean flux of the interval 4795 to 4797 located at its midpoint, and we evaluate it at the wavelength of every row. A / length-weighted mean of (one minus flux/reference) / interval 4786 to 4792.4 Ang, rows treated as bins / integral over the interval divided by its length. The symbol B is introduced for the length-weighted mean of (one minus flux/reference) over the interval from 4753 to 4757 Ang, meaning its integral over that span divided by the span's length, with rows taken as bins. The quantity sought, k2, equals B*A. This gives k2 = 0.0015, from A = 0.088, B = 0.0174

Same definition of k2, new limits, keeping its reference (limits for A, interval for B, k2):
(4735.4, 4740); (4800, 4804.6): 0.0006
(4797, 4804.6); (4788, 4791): 0.0040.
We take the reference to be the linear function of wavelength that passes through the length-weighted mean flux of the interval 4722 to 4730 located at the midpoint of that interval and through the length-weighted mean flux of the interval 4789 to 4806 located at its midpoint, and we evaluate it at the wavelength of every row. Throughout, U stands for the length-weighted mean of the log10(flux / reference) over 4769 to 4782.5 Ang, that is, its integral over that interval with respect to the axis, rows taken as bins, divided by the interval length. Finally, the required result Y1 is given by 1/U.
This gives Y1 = 94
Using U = 0.011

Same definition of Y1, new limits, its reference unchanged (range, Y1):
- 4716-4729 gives 3422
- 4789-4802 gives 400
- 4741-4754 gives -3976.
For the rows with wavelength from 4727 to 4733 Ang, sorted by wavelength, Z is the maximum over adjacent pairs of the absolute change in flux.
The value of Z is 1.080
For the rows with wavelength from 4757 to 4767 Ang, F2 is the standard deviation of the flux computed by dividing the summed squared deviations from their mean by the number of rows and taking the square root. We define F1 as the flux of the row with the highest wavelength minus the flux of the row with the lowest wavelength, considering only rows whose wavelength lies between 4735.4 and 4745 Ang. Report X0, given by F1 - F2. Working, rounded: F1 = 1.8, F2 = 0.43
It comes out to 1.3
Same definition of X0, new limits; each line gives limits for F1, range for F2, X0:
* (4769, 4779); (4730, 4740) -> 1.0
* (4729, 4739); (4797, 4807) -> 0.3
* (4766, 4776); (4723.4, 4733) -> 0.1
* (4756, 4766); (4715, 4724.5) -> -0.9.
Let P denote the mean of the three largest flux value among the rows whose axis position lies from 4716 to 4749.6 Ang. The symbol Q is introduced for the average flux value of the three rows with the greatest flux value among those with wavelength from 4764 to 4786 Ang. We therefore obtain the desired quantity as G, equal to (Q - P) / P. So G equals 0.038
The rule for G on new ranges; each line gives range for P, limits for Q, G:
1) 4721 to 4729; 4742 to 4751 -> 0.006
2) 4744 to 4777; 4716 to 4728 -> -0.026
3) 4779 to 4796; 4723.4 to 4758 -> -0.019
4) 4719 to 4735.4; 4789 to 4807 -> 0.043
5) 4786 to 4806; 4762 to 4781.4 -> 0.019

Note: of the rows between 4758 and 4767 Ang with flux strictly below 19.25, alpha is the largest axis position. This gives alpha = 4766.56 Ang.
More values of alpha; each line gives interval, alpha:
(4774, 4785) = 4774.25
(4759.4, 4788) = 4787.46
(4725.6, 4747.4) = 4746.85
